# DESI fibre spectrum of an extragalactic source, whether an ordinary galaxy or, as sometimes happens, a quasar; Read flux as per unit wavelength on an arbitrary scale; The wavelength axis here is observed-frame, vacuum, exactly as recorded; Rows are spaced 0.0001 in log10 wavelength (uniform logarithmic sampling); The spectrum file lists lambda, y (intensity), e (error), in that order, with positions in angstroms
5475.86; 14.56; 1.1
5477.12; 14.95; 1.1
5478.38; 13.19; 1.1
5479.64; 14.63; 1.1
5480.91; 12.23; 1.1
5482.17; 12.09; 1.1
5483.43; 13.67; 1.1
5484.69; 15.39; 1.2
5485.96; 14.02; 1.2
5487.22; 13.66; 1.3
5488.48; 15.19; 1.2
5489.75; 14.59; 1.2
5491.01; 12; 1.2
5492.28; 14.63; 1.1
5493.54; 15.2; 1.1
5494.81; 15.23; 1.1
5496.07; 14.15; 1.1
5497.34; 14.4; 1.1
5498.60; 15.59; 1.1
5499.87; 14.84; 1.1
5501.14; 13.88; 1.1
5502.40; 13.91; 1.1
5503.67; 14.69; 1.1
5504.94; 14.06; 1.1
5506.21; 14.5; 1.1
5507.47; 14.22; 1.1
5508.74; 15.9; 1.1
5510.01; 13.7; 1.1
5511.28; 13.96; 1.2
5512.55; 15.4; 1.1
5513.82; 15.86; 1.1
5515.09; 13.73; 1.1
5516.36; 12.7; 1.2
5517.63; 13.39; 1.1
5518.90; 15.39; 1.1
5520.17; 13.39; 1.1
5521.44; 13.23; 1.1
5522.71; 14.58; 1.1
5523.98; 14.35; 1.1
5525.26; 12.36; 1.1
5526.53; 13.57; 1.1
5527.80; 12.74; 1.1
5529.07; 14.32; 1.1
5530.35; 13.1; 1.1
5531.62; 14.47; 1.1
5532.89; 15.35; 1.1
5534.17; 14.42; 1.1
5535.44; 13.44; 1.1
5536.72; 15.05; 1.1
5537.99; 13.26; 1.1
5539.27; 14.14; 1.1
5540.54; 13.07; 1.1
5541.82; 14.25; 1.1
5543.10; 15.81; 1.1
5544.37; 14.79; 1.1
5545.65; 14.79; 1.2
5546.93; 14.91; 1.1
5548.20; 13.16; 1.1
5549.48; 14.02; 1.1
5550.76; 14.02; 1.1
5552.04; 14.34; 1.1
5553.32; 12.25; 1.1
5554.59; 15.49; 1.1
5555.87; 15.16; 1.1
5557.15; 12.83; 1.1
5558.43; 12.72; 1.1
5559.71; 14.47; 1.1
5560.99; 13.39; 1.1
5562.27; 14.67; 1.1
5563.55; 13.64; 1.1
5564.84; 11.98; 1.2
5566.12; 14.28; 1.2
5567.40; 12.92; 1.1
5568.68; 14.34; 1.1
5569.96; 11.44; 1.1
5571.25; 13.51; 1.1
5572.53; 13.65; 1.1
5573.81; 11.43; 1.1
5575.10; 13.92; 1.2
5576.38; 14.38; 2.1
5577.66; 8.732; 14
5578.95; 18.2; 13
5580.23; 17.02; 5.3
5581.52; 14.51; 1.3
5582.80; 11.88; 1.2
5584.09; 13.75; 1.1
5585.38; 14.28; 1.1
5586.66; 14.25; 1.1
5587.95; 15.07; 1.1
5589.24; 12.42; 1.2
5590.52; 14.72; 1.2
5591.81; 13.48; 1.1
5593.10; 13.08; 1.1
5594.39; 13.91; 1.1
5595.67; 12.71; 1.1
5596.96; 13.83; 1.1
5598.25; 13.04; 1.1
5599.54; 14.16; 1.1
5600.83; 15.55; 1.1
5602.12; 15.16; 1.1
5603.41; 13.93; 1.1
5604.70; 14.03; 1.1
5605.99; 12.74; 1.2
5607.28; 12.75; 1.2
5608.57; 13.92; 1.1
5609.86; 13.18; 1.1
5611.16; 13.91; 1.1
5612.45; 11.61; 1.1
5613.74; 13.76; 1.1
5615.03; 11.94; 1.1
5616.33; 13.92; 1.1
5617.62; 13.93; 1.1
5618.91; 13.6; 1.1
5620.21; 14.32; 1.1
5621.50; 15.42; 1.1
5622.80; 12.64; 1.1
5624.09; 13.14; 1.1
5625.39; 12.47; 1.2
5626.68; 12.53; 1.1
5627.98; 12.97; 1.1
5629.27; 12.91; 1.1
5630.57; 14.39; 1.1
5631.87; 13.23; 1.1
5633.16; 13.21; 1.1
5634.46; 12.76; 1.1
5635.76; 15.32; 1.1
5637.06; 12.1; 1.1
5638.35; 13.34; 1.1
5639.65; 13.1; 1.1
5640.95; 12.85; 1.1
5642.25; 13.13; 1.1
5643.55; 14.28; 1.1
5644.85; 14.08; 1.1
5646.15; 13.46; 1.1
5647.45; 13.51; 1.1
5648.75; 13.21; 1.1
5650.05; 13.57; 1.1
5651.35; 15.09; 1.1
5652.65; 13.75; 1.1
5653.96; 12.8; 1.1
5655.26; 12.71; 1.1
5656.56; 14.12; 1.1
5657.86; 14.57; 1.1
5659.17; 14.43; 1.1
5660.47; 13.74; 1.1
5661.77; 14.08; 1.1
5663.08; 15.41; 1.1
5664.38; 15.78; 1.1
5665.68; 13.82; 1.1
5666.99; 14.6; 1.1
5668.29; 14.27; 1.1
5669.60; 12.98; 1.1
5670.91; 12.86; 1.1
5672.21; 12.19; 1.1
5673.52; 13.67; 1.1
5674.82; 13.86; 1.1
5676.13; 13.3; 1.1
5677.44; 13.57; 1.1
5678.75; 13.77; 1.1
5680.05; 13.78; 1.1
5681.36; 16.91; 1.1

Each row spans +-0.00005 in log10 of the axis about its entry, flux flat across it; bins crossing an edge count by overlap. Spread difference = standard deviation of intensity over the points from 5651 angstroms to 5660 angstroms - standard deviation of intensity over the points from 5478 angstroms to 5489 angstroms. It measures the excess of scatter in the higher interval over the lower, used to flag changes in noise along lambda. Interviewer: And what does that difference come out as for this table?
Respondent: -0.3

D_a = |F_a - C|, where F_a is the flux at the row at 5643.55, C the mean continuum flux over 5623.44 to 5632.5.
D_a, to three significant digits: 1.19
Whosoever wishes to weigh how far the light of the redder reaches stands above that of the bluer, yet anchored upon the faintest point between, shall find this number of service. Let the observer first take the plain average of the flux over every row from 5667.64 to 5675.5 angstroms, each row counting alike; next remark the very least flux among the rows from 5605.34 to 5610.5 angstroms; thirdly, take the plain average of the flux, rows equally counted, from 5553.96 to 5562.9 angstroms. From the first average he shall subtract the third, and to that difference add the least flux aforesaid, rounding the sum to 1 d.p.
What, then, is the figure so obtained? 11.9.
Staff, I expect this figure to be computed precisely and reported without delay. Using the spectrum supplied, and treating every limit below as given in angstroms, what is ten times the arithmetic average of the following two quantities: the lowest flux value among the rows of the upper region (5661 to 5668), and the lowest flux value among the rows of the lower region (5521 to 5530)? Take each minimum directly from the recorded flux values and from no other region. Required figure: 131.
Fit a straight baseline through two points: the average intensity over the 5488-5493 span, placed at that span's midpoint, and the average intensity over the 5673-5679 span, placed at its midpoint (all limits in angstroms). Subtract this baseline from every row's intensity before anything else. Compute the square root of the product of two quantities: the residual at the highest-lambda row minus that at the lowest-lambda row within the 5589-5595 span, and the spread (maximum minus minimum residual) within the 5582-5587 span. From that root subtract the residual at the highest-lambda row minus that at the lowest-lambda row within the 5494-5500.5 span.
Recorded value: 2.3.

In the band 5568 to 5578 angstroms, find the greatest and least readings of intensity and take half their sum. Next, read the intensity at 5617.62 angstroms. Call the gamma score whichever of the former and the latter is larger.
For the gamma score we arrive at 13.9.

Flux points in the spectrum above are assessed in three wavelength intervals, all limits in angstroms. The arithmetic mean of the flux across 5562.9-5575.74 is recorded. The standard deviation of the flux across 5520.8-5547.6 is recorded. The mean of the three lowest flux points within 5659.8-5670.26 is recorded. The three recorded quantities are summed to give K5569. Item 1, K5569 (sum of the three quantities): 27.5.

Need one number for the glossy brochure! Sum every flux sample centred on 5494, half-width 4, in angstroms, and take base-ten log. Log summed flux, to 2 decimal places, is 1.93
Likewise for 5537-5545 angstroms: 1.93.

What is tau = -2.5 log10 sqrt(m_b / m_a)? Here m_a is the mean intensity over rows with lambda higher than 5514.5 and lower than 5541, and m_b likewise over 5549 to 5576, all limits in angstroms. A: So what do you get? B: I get 0.011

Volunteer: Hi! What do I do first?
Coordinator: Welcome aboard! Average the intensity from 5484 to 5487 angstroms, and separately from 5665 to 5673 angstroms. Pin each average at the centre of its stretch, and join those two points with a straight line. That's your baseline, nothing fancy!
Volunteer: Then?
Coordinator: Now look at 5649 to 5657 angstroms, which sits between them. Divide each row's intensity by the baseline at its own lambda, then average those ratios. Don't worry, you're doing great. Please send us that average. 1.01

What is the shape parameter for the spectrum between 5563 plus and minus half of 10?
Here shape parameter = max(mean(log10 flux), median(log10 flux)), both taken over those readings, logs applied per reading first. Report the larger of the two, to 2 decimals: 1.13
